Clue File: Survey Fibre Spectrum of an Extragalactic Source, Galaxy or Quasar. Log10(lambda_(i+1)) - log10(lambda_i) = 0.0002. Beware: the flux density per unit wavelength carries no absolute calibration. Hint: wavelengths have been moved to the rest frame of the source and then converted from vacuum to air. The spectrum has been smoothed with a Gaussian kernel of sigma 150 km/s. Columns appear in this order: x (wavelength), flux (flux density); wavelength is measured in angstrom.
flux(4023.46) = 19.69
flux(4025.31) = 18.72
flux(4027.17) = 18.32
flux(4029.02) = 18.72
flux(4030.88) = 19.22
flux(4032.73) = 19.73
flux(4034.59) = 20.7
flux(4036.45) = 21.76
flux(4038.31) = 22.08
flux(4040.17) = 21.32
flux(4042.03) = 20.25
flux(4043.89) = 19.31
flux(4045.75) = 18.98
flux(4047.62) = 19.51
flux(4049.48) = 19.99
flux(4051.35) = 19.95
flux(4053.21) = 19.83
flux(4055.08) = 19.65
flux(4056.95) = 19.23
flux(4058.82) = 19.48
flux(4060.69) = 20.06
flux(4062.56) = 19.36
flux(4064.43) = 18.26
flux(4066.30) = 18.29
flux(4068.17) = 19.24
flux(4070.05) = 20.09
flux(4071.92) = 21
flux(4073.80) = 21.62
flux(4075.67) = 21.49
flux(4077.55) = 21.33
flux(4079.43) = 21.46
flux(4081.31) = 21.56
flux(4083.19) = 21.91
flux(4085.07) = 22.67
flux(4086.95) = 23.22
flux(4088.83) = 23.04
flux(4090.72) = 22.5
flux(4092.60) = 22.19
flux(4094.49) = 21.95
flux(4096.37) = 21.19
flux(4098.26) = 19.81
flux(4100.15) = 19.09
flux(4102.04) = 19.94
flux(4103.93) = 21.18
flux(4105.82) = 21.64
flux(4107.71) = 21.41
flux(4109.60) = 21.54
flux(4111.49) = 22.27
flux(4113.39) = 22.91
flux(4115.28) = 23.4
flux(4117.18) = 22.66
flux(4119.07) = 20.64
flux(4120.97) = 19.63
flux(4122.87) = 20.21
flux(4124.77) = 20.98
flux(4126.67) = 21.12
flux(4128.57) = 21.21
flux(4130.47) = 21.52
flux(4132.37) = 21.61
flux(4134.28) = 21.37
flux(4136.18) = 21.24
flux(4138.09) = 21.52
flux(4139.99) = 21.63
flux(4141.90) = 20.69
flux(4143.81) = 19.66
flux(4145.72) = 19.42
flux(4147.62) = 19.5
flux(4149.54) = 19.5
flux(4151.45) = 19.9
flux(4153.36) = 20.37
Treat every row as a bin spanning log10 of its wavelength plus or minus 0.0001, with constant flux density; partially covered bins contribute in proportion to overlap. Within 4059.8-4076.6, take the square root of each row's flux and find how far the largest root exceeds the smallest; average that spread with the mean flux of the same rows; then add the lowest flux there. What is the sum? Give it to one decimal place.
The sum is 28.4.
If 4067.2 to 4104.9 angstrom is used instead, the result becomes 30.0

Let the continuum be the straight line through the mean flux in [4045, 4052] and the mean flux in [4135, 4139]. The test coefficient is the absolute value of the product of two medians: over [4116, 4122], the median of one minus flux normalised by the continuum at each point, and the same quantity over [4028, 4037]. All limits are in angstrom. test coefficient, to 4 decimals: 0.0004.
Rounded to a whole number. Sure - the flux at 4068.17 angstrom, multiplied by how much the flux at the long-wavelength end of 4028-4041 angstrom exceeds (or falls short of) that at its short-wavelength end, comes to 50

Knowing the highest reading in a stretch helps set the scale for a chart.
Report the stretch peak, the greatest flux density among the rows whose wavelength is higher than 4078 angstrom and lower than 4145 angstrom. 23.4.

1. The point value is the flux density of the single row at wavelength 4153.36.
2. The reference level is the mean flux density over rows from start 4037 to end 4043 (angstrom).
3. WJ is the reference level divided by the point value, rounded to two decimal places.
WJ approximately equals 1.04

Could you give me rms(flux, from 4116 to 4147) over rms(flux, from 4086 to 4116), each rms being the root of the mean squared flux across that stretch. 0.96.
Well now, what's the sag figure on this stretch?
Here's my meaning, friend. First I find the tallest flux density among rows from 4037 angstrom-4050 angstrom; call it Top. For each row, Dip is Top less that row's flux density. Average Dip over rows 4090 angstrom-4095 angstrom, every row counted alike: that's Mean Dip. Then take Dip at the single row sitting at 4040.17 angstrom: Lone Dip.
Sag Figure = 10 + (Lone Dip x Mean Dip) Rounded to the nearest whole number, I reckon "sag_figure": 10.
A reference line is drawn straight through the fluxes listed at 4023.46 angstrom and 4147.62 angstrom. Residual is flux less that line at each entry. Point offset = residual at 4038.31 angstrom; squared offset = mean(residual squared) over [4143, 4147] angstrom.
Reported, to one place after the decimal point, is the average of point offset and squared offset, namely 1.2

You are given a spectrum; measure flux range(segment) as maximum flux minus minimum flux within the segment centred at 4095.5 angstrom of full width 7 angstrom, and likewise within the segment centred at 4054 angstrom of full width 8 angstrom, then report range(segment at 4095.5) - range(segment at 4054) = 1.7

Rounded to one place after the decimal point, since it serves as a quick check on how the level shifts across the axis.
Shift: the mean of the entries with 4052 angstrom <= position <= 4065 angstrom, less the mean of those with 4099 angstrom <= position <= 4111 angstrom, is -1.4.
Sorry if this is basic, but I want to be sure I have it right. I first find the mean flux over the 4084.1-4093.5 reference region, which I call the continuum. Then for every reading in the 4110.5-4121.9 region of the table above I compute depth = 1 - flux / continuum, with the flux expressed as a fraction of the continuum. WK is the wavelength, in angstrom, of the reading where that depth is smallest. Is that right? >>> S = 4115.28 angstrom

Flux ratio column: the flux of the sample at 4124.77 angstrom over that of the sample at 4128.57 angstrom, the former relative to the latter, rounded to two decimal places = 0.99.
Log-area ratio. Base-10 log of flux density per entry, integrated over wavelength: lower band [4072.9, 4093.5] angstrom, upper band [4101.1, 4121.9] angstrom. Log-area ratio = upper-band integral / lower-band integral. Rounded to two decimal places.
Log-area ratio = 1.00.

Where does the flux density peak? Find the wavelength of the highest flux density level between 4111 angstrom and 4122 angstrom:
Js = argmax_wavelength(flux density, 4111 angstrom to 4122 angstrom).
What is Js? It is 4115.28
